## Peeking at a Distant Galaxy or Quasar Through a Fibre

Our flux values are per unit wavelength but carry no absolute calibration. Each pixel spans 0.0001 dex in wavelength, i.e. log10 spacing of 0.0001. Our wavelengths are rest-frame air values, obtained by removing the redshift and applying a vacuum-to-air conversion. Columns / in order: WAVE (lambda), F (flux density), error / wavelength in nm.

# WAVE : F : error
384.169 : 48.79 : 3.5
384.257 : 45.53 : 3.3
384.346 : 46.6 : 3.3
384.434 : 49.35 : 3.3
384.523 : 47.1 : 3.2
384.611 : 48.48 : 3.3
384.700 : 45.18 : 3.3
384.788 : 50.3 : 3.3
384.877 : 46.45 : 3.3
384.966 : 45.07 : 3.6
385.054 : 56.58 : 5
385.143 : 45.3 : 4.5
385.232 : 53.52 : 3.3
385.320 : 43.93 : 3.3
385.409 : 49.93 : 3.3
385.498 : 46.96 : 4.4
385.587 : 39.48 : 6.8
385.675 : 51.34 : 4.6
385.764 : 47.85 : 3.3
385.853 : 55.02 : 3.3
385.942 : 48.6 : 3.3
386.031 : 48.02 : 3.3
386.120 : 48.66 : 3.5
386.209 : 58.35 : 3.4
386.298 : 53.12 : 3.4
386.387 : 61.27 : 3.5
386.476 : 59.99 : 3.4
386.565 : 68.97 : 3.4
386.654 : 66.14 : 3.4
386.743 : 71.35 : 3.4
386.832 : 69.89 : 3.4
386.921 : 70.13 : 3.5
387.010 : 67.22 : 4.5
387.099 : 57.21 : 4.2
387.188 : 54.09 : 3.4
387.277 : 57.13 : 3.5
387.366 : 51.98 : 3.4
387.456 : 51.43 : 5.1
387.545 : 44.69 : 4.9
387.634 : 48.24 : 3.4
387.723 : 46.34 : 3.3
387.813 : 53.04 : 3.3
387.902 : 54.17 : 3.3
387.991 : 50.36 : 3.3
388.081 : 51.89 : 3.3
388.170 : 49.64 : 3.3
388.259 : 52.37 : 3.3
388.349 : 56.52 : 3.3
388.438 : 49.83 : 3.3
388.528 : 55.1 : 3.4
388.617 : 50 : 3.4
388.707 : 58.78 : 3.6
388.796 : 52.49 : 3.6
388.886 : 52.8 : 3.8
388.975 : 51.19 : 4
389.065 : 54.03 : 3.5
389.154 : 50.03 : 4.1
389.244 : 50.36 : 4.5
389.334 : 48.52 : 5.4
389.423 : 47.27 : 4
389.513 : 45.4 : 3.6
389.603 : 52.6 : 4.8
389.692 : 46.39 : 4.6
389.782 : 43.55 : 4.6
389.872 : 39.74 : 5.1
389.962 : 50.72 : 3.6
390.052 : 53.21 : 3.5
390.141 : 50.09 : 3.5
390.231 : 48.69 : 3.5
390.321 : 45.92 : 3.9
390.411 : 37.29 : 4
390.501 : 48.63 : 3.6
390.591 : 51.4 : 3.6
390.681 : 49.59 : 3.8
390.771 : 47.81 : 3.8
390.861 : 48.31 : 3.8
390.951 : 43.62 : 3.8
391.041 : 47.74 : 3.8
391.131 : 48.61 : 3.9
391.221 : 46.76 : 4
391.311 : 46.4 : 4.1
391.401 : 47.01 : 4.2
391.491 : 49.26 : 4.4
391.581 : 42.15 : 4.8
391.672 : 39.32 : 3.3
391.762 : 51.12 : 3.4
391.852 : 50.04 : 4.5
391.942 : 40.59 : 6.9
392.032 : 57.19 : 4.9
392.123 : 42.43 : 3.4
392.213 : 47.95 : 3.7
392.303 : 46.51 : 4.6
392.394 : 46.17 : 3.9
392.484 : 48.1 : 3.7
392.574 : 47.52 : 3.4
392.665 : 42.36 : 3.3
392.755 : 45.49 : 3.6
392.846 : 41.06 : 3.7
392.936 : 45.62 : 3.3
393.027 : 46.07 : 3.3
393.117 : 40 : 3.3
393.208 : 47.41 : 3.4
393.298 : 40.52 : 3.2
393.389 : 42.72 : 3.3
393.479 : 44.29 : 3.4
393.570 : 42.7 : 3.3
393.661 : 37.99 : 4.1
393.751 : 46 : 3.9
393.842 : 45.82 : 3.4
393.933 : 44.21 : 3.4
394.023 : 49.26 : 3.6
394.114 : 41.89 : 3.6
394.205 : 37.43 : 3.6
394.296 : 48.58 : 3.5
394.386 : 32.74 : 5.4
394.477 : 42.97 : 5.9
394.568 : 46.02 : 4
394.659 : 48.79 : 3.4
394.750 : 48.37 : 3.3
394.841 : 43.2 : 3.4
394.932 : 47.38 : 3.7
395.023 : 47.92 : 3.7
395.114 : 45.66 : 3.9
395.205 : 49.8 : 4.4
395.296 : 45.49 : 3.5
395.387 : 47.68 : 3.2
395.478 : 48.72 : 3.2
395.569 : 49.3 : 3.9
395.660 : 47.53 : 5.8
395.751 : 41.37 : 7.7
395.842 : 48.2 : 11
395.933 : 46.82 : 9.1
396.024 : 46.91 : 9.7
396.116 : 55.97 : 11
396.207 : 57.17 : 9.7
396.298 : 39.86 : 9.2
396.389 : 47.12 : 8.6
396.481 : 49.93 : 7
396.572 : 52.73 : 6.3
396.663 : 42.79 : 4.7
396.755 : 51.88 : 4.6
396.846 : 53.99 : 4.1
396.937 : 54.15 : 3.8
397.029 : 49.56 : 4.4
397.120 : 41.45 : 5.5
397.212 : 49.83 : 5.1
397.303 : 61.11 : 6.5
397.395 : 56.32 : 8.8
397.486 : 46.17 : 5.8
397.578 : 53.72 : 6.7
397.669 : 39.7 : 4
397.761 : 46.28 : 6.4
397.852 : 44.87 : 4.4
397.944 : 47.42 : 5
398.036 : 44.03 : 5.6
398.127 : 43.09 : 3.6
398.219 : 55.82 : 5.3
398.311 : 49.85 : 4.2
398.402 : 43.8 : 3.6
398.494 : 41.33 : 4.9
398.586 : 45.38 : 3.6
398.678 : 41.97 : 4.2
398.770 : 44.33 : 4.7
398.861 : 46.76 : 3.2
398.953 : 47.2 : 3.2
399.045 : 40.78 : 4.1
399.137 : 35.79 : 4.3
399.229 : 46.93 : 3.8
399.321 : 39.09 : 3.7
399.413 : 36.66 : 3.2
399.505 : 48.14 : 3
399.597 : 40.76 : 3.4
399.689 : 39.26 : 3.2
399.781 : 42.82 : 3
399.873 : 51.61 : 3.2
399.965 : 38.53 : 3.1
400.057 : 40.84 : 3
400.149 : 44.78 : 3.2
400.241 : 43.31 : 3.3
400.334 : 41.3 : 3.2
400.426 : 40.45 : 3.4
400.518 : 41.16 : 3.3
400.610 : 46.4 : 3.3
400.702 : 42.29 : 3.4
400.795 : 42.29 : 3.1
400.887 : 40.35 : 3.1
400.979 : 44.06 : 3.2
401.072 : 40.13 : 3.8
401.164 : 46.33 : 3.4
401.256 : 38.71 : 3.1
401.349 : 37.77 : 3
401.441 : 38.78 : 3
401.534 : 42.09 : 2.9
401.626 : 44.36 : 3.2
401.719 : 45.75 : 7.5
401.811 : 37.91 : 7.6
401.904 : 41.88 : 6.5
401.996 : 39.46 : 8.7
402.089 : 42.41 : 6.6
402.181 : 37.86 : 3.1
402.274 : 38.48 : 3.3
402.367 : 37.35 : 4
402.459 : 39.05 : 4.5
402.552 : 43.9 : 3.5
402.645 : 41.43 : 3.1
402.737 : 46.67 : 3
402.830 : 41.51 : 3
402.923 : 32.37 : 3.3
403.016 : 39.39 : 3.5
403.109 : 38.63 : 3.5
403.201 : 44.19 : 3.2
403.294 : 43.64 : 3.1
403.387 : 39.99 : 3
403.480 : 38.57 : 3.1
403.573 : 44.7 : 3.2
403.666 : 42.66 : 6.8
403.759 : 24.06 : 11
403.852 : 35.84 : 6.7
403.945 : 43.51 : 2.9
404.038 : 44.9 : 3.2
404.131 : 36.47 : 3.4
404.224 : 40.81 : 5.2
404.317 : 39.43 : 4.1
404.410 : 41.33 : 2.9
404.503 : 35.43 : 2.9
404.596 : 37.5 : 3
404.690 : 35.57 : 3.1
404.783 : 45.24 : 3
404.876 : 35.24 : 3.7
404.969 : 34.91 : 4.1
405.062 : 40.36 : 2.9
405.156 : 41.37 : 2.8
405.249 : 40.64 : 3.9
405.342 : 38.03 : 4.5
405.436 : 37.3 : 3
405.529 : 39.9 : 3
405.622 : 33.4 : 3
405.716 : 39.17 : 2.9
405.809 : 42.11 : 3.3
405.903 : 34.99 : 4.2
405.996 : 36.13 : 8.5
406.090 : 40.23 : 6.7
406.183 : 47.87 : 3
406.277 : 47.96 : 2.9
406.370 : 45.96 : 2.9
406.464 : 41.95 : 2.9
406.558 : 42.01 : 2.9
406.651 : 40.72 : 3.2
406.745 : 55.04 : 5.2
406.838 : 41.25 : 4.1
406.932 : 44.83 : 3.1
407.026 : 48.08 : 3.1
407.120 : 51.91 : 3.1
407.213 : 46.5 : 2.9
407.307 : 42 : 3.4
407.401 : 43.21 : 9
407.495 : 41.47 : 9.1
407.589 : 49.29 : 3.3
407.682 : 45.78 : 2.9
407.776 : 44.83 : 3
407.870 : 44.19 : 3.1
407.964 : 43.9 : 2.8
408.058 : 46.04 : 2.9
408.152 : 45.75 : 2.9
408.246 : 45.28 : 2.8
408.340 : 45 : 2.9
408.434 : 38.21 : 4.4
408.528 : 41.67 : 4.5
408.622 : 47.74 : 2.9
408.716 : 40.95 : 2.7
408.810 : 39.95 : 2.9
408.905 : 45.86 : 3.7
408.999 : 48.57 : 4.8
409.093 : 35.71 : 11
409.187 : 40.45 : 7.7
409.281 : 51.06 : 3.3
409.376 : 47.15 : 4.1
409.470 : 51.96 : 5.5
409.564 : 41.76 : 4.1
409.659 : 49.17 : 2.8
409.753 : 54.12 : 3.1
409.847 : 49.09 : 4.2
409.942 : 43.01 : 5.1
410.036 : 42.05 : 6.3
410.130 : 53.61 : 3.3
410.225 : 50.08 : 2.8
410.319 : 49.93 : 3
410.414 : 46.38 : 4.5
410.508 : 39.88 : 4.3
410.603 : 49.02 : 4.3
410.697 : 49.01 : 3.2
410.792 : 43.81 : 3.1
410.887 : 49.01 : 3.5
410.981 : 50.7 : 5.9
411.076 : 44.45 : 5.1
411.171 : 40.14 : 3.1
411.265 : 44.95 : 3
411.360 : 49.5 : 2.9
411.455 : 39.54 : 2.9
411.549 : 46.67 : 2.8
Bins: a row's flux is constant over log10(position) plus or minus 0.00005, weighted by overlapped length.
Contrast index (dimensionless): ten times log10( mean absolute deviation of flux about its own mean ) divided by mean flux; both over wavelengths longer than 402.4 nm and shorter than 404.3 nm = 0.141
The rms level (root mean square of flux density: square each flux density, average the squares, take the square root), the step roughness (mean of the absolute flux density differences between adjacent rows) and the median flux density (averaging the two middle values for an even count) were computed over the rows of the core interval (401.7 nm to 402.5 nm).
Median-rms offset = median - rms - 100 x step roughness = -316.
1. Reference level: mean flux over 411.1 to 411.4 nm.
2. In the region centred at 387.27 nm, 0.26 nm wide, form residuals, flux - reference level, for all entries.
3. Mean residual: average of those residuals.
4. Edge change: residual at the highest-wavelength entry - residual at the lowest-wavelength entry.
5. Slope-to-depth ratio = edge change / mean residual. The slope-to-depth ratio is -0.2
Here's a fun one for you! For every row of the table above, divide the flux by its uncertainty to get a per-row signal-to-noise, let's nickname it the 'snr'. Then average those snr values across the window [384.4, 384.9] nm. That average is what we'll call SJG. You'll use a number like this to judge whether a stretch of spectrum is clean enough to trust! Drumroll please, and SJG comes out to 14.6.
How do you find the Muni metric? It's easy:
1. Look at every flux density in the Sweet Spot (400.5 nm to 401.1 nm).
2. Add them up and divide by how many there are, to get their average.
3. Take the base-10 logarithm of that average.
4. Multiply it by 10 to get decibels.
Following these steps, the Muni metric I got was 16.3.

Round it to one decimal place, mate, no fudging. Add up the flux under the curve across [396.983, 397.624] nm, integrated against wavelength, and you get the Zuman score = 32.8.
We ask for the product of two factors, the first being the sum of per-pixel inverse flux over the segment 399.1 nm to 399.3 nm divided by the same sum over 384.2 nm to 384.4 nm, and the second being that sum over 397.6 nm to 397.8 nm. 0.053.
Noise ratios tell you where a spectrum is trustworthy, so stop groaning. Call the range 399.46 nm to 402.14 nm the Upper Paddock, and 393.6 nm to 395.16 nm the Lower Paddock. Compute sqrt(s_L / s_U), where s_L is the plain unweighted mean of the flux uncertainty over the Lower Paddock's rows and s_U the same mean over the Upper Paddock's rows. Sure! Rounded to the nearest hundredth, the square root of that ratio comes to 0.99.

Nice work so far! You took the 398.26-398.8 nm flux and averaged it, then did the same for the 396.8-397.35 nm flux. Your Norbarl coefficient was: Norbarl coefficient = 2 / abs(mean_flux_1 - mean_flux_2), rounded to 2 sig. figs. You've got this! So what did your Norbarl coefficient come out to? 0.28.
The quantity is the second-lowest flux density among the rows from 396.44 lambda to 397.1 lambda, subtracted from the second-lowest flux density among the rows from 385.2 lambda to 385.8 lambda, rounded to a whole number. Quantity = -6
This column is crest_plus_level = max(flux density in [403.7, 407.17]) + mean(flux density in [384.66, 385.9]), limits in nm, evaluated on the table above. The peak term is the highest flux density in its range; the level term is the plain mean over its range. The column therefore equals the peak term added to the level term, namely 103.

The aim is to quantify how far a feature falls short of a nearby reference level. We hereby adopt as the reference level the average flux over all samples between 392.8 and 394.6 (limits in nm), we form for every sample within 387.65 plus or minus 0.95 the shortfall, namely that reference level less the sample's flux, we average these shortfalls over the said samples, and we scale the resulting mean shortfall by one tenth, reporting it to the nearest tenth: -1.2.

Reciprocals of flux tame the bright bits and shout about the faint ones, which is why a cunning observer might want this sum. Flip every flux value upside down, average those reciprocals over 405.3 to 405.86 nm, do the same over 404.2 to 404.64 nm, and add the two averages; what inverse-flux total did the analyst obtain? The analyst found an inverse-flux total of 0.052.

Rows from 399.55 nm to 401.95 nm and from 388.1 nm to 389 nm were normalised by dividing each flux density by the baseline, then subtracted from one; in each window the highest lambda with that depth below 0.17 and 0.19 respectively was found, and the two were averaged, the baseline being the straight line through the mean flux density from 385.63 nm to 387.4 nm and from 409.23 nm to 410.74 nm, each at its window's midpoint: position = 395.35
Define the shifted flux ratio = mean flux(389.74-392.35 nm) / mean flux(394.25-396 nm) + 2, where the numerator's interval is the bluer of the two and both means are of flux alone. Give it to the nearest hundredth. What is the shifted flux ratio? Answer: 3.02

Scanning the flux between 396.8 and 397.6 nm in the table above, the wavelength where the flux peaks 397.303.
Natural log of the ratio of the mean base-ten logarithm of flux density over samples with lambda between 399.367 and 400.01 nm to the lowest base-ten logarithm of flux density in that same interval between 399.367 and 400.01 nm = 0.039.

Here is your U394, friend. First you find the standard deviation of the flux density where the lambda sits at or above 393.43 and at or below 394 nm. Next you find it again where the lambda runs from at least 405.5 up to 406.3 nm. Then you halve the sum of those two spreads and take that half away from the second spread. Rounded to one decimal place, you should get 1.1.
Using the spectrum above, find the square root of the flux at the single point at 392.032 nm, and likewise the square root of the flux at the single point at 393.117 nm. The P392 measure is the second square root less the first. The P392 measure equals -1.2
